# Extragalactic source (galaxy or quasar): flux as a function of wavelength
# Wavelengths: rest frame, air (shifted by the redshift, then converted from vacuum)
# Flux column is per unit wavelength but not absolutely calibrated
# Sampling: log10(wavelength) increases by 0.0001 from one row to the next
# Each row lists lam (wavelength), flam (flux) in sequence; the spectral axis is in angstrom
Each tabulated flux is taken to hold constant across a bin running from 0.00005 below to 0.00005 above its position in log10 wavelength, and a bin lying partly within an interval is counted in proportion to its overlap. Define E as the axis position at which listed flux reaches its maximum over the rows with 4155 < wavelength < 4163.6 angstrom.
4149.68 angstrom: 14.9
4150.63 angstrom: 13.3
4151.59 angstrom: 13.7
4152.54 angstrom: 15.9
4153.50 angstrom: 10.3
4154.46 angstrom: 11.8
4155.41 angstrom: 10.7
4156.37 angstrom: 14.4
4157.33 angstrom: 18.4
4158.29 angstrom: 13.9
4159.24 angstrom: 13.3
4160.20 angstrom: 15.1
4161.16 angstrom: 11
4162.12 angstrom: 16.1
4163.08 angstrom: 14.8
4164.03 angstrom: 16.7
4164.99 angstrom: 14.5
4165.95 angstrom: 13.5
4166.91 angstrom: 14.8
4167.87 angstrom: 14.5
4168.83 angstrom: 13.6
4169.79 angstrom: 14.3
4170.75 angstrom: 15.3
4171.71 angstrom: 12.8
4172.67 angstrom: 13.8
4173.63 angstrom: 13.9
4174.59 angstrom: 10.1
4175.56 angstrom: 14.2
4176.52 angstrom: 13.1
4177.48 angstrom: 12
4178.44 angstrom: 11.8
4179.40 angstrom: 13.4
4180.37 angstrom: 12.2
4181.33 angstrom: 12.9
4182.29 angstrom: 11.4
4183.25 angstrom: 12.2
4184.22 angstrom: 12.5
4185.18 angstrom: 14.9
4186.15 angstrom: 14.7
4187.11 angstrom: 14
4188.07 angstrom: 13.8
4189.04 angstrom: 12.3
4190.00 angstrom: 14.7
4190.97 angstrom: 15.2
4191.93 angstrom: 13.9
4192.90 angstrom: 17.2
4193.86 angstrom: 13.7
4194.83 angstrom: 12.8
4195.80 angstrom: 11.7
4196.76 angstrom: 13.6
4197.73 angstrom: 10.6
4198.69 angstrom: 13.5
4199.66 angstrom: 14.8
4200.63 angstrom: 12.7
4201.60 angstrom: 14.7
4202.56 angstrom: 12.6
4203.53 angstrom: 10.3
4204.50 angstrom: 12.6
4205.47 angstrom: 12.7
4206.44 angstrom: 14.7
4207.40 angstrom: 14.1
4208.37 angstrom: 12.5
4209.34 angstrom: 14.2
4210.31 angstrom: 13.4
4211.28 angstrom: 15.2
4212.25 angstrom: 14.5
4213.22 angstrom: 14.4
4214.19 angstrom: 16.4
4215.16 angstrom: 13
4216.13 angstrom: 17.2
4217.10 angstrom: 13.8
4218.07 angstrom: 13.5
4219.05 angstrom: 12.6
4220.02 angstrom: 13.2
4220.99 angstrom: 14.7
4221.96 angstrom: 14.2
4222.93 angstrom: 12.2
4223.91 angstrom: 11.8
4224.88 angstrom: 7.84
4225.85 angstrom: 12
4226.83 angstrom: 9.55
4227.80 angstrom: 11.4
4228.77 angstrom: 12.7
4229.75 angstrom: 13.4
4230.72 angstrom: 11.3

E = 4157.33 angstrom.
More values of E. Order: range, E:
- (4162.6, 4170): 4164.03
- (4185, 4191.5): 4190.97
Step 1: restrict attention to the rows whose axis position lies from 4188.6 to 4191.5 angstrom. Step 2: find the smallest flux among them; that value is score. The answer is 12.3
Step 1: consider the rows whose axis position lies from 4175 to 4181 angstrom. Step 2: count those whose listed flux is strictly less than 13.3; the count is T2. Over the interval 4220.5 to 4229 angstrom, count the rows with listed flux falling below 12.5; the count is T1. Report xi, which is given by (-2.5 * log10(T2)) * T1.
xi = -9.0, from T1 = 6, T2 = 4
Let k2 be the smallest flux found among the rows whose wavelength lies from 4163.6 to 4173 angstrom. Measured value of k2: 12.8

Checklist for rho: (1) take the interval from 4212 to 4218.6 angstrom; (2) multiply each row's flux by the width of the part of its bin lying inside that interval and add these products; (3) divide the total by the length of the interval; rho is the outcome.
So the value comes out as 14.7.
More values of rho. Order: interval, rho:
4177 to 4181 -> 12.4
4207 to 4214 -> 14.1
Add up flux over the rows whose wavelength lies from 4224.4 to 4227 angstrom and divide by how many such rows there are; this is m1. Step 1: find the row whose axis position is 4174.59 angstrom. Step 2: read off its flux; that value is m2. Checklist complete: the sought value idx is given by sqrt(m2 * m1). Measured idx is 10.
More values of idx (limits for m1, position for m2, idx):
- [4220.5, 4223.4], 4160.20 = 14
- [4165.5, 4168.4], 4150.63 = 14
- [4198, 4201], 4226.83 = 11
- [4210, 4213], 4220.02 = 14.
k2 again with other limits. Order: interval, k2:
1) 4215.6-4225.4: 7.84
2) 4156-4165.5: 11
